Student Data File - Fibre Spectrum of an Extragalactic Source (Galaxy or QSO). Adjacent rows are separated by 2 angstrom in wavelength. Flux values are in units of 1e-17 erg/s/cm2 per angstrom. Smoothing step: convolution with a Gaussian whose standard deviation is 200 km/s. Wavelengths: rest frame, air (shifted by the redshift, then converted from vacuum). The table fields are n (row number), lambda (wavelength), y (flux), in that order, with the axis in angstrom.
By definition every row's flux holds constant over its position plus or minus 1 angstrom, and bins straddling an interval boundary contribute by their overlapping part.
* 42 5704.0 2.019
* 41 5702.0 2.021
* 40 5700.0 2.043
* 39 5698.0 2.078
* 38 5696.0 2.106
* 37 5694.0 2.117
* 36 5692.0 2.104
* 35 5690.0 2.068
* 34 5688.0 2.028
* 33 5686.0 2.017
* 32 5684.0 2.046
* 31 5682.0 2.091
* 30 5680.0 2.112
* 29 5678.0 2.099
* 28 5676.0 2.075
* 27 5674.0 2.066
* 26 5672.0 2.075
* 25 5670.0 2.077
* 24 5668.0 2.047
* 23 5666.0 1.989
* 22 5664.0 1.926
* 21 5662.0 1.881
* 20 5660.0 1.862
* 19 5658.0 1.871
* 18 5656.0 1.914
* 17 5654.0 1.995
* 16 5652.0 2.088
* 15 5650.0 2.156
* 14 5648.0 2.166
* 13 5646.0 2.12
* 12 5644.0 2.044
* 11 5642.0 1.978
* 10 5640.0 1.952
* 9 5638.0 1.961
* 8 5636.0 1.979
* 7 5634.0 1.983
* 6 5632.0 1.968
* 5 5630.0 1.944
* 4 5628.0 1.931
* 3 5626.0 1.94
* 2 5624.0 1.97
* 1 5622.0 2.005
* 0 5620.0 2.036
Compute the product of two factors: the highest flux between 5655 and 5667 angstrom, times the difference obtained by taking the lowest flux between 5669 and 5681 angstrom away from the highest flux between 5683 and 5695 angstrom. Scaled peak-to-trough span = 0.10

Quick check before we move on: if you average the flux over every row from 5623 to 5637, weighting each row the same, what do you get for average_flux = 1.96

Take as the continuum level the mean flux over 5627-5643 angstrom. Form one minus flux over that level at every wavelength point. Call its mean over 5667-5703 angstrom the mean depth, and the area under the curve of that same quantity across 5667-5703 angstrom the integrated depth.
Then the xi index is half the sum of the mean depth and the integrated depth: -1.0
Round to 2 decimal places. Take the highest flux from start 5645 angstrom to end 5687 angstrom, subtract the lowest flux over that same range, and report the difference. 0.30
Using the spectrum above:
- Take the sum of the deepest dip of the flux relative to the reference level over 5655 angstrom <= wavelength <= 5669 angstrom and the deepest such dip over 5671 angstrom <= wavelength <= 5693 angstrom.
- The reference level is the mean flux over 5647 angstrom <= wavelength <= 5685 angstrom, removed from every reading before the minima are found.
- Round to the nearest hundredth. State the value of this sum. -0.18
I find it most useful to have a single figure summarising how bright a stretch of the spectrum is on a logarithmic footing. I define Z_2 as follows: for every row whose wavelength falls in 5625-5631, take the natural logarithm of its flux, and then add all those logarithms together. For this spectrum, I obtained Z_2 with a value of 1.99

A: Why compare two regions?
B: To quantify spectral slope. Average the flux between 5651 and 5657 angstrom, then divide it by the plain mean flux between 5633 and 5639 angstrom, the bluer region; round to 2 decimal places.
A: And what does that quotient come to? 1.01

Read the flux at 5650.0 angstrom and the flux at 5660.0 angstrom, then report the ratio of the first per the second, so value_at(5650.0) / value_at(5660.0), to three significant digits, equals 1.16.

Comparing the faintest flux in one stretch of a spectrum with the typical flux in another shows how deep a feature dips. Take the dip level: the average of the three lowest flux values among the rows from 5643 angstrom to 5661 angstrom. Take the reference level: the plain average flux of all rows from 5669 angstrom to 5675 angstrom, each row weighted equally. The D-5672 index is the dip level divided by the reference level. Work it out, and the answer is 0.91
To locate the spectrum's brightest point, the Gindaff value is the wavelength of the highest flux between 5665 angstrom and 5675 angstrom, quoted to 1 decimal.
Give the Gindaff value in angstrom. 5670.0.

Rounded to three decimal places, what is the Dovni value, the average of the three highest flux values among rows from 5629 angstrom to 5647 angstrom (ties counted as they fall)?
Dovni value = 2.049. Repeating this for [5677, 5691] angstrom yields 2.101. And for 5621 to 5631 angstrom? 1.973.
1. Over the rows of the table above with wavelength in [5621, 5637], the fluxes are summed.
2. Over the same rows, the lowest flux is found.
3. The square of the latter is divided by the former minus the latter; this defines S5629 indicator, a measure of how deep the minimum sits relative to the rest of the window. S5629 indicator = 0.27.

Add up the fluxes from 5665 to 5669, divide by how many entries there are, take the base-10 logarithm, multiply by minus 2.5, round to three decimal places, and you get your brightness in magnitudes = -0.762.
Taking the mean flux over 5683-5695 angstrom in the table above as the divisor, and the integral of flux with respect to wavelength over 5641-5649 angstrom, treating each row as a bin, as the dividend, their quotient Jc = 8.1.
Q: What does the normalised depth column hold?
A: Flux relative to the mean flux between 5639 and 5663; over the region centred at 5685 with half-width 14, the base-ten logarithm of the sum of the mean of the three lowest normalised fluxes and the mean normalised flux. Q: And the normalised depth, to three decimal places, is 0.312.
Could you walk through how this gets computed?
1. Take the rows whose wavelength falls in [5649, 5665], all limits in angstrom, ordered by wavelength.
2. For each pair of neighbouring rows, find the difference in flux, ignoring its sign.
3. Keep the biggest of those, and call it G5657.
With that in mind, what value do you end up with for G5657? 0.09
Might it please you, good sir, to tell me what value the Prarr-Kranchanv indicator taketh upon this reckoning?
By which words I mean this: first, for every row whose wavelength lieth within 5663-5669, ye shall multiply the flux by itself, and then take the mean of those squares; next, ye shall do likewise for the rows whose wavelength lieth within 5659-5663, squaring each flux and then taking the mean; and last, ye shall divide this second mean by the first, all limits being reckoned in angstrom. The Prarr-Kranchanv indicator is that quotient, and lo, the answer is 0.89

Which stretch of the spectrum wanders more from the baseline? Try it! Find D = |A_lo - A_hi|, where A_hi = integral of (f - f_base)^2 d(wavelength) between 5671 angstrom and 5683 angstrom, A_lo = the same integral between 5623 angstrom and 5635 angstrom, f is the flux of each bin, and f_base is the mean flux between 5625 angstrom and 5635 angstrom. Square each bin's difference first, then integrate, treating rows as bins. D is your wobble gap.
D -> 0.21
